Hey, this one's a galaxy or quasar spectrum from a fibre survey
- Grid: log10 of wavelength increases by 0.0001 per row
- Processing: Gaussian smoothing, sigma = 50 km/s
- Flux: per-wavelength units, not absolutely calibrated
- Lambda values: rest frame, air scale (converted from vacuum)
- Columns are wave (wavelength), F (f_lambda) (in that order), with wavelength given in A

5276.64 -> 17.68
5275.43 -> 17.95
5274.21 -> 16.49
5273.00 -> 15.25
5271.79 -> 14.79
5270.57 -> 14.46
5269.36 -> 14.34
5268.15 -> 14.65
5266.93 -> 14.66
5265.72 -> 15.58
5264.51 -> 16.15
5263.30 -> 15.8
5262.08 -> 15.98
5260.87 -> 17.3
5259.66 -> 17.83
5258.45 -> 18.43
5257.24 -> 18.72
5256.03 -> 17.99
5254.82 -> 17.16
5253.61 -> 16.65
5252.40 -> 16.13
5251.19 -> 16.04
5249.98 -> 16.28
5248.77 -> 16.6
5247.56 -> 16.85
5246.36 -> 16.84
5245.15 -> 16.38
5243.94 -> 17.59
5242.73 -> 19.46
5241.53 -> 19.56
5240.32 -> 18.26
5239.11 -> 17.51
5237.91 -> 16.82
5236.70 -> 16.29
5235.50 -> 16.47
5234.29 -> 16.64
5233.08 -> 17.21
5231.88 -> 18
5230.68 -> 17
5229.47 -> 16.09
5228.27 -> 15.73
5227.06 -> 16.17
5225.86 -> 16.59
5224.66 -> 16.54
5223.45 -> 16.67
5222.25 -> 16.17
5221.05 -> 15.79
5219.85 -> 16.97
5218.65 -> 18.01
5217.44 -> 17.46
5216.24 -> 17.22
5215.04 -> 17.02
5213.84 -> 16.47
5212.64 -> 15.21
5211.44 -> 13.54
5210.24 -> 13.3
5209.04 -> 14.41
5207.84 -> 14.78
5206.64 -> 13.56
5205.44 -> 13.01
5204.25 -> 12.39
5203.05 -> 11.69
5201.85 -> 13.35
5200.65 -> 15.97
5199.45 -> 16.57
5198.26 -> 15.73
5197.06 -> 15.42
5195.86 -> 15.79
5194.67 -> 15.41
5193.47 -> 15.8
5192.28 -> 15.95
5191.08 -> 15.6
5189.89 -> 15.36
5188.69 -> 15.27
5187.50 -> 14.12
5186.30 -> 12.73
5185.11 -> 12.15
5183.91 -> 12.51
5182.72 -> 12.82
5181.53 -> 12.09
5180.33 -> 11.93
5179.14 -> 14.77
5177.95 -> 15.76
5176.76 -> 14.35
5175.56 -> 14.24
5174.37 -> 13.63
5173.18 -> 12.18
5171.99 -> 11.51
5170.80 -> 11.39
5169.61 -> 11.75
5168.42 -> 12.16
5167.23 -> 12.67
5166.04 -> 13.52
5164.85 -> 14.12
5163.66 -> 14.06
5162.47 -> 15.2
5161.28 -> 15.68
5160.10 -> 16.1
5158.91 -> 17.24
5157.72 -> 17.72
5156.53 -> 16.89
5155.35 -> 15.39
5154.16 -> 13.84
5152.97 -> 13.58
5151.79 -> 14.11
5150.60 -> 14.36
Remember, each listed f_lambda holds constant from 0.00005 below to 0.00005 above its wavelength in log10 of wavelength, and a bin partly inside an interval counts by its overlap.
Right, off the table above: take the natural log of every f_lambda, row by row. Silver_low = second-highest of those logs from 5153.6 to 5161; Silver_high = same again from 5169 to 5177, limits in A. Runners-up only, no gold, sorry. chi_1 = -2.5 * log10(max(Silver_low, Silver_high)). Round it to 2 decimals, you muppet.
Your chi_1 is -1.14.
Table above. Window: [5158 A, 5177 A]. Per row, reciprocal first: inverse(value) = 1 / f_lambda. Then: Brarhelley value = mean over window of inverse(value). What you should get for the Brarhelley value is 0.074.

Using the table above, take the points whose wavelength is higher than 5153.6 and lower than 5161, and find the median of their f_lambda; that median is 16.5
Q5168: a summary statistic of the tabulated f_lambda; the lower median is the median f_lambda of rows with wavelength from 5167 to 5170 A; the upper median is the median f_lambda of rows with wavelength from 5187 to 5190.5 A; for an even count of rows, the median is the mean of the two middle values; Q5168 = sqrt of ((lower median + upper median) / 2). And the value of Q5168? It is 3.70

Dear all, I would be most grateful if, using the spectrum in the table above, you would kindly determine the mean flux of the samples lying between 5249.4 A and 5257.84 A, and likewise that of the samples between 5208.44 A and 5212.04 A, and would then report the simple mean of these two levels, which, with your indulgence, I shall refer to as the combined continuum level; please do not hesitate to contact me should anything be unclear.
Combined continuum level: 15.4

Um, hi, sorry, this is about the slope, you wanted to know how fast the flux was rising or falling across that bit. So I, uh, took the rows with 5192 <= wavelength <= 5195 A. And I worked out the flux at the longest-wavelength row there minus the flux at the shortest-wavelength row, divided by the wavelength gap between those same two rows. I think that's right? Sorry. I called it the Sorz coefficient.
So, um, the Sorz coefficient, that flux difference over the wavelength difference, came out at -0.23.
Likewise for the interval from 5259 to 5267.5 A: -0.44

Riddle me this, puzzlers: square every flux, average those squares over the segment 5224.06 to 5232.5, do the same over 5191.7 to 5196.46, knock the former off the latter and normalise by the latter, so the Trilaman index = -0.1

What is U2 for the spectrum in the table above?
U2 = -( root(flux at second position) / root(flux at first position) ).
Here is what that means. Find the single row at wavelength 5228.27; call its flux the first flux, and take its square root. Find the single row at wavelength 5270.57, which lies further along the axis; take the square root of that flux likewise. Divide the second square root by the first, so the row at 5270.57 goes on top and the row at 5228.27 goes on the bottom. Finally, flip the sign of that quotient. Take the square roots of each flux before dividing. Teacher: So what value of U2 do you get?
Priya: -0.96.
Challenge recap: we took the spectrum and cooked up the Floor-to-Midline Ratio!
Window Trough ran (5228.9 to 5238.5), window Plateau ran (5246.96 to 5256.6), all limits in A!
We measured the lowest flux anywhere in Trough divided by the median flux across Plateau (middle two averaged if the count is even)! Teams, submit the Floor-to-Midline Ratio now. 0.97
